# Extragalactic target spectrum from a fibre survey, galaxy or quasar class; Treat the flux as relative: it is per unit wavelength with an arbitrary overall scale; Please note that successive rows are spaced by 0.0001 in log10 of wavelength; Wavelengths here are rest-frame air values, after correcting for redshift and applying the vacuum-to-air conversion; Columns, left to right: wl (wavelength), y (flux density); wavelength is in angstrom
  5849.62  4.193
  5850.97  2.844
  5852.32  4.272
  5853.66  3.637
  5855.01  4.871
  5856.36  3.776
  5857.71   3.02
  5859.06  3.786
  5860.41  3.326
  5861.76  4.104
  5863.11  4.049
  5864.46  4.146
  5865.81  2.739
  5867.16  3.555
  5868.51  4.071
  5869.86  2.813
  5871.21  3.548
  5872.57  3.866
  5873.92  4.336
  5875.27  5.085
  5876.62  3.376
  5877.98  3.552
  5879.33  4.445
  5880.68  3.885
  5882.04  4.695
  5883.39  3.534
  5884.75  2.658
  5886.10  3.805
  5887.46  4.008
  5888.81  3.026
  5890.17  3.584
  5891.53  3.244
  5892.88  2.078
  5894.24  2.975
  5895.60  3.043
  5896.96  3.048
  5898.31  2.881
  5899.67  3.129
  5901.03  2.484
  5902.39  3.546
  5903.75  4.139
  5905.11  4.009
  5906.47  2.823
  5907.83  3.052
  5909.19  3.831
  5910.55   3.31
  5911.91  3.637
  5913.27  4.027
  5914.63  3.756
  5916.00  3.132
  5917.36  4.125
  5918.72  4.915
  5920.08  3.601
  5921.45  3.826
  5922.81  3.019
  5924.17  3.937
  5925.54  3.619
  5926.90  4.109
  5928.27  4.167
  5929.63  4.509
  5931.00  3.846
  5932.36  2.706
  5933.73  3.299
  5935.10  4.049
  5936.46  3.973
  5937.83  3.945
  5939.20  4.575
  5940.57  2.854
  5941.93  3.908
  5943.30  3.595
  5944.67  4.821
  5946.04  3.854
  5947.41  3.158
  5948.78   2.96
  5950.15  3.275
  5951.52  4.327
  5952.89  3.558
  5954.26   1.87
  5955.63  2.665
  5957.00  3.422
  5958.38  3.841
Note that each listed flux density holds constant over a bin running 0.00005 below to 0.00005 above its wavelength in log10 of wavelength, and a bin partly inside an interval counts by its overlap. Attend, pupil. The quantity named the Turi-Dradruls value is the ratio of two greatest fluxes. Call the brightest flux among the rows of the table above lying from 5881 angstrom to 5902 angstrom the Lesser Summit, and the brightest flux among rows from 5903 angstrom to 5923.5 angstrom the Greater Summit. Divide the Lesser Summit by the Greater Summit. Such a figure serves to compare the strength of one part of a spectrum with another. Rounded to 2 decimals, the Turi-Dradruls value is 0.96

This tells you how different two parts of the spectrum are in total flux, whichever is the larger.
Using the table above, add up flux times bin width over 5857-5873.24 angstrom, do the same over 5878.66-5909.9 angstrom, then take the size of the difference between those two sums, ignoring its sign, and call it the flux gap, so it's 48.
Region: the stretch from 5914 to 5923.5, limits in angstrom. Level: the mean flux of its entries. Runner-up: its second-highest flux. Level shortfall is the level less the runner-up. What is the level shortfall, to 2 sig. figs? -0.36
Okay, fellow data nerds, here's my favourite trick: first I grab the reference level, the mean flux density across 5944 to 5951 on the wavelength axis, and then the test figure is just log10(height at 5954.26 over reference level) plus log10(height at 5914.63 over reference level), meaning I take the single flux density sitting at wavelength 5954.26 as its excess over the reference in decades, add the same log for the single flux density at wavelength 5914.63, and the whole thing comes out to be -0.27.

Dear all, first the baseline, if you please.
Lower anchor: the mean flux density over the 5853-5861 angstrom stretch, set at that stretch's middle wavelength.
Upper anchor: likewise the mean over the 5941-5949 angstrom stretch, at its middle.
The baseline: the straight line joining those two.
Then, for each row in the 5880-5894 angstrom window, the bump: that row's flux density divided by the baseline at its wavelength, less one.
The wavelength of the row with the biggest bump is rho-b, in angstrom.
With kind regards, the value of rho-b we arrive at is 5882.04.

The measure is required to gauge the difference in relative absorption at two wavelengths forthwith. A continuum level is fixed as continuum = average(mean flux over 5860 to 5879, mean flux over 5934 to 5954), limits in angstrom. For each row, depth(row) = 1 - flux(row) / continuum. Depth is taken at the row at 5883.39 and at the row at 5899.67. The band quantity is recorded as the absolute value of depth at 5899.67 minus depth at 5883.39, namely 0.11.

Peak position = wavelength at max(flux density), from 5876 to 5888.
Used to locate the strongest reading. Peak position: 5882.04 angstrom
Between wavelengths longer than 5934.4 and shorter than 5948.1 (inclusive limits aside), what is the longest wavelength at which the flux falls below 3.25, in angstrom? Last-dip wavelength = 5947.41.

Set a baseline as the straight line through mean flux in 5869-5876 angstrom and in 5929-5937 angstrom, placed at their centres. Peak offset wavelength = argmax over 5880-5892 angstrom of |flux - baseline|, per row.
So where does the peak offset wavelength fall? 5884.75 angstrom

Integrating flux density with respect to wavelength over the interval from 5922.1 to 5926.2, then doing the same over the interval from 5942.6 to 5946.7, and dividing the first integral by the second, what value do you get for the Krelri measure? 0.86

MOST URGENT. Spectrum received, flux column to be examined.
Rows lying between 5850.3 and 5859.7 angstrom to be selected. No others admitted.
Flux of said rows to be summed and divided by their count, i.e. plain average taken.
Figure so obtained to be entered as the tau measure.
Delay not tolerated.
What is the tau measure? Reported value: 3.7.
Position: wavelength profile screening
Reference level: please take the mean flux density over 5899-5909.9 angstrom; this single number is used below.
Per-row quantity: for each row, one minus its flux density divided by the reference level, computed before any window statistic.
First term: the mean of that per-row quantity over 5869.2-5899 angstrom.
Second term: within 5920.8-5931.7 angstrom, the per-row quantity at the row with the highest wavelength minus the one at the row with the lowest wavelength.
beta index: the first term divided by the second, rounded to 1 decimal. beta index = 7.3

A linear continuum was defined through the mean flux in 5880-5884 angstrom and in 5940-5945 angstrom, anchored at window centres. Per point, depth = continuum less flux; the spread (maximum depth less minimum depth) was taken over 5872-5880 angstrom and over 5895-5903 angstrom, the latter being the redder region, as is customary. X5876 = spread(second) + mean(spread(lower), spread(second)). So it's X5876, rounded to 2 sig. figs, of 2.5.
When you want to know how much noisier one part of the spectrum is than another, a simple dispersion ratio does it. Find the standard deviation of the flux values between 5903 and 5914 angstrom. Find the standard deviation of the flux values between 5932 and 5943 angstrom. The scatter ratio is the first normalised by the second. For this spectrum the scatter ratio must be 0.76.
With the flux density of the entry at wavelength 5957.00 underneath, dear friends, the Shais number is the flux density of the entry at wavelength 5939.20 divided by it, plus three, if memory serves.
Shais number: 4.3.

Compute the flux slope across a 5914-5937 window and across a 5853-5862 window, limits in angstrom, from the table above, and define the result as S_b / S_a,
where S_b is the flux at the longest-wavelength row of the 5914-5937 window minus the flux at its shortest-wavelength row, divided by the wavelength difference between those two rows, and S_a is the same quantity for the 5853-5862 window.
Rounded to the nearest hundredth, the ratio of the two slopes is 0.17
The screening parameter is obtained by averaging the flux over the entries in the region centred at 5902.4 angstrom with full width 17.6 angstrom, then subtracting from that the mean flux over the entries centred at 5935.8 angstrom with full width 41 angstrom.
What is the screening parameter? -0.42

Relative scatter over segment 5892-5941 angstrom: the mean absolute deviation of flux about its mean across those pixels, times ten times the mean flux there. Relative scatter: 18.8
